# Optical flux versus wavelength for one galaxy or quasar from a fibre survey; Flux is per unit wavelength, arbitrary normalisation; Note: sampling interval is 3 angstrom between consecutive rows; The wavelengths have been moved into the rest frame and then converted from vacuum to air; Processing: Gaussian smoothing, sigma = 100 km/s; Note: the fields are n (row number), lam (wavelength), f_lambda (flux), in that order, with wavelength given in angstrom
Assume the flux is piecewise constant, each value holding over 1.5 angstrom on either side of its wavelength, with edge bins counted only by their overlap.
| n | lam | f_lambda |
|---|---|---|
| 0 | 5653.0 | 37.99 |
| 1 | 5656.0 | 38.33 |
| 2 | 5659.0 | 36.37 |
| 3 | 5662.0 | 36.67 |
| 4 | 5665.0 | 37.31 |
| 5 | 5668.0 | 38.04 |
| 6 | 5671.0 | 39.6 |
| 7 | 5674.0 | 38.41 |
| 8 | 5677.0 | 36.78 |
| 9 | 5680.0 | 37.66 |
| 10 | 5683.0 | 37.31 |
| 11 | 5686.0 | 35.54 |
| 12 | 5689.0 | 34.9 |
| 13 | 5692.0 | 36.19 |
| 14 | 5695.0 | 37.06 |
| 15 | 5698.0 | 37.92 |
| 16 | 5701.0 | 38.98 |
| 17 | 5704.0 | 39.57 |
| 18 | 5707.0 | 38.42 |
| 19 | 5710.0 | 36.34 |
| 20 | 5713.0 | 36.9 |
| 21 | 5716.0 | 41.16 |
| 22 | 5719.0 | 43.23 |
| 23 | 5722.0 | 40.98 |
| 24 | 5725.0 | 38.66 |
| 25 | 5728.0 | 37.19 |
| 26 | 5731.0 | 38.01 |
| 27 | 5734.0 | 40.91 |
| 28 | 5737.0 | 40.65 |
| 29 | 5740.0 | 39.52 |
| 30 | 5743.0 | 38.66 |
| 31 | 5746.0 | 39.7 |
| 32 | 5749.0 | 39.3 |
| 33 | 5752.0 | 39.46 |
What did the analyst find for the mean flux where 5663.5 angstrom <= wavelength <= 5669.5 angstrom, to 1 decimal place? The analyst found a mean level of 37.7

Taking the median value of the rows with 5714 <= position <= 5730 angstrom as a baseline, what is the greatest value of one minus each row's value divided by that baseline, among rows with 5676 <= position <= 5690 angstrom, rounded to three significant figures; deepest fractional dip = 0.148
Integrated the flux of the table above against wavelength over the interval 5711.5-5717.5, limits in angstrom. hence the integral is 234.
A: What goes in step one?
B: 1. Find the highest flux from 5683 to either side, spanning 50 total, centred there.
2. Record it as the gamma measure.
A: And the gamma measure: 39.6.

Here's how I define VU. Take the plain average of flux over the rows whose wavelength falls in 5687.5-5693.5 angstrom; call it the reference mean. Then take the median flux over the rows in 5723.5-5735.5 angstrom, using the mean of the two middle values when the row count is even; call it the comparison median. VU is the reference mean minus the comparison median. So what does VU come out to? -2.8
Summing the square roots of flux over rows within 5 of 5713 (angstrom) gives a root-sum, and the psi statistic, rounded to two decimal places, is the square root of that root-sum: 4.30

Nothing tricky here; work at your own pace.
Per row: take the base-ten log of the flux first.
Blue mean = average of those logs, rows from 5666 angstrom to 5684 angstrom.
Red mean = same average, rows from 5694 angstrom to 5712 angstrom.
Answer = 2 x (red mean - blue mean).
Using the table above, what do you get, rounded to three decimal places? 0.002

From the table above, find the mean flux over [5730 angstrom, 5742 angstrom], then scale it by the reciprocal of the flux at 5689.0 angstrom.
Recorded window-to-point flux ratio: 1.14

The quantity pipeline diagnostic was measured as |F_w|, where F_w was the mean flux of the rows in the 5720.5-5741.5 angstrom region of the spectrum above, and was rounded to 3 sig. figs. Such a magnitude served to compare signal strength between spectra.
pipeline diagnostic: 39.4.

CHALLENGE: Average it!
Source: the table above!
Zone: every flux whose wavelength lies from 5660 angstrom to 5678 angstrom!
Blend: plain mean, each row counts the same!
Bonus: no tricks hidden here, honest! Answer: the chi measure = 37.8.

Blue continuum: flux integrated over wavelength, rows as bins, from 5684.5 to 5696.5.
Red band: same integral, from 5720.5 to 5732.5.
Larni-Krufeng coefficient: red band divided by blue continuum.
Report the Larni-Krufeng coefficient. 1.08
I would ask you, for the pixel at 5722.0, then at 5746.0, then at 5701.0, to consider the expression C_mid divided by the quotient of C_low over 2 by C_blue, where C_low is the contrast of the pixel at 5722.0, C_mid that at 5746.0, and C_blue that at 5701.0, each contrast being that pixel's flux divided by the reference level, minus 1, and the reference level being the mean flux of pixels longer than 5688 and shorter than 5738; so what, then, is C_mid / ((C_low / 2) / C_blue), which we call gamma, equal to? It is 0.01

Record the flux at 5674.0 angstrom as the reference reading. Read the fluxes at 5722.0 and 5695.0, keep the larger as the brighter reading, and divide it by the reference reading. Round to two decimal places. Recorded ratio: 1.07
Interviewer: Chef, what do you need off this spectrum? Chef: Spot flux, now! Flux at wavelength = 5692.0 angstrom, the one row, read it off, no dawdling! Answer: 36.19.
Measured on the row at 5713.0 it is 36.9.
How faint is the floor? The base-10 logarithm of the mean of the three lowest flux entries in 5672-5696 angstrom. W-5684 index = 1.55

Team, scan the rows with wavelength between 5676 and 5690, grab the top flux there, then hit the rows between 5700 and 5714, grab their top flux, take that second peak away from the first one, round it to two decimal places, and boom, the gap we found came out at -1.91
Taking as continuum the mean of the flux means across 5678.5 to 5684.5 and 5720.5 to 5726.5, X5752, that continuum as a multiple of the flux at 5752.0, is 0.98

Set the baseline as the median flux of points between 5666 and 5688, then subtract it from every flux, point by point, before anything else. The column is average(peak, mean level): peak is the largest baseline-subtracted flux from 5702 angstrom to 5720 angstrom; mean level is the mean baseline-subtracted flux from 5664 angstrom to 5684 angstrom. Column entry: 2.9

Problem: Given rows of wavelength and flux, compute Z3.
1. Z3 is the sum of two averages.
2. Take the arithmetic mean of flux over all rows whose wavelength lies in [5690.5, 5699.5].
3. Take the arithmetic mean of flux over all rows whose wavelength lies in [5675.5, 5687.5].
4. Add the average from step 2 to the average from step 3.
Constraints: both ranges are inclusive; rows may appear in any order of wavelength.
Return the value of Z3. 73.9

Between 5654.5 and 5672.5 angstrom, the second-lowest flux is 36.67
